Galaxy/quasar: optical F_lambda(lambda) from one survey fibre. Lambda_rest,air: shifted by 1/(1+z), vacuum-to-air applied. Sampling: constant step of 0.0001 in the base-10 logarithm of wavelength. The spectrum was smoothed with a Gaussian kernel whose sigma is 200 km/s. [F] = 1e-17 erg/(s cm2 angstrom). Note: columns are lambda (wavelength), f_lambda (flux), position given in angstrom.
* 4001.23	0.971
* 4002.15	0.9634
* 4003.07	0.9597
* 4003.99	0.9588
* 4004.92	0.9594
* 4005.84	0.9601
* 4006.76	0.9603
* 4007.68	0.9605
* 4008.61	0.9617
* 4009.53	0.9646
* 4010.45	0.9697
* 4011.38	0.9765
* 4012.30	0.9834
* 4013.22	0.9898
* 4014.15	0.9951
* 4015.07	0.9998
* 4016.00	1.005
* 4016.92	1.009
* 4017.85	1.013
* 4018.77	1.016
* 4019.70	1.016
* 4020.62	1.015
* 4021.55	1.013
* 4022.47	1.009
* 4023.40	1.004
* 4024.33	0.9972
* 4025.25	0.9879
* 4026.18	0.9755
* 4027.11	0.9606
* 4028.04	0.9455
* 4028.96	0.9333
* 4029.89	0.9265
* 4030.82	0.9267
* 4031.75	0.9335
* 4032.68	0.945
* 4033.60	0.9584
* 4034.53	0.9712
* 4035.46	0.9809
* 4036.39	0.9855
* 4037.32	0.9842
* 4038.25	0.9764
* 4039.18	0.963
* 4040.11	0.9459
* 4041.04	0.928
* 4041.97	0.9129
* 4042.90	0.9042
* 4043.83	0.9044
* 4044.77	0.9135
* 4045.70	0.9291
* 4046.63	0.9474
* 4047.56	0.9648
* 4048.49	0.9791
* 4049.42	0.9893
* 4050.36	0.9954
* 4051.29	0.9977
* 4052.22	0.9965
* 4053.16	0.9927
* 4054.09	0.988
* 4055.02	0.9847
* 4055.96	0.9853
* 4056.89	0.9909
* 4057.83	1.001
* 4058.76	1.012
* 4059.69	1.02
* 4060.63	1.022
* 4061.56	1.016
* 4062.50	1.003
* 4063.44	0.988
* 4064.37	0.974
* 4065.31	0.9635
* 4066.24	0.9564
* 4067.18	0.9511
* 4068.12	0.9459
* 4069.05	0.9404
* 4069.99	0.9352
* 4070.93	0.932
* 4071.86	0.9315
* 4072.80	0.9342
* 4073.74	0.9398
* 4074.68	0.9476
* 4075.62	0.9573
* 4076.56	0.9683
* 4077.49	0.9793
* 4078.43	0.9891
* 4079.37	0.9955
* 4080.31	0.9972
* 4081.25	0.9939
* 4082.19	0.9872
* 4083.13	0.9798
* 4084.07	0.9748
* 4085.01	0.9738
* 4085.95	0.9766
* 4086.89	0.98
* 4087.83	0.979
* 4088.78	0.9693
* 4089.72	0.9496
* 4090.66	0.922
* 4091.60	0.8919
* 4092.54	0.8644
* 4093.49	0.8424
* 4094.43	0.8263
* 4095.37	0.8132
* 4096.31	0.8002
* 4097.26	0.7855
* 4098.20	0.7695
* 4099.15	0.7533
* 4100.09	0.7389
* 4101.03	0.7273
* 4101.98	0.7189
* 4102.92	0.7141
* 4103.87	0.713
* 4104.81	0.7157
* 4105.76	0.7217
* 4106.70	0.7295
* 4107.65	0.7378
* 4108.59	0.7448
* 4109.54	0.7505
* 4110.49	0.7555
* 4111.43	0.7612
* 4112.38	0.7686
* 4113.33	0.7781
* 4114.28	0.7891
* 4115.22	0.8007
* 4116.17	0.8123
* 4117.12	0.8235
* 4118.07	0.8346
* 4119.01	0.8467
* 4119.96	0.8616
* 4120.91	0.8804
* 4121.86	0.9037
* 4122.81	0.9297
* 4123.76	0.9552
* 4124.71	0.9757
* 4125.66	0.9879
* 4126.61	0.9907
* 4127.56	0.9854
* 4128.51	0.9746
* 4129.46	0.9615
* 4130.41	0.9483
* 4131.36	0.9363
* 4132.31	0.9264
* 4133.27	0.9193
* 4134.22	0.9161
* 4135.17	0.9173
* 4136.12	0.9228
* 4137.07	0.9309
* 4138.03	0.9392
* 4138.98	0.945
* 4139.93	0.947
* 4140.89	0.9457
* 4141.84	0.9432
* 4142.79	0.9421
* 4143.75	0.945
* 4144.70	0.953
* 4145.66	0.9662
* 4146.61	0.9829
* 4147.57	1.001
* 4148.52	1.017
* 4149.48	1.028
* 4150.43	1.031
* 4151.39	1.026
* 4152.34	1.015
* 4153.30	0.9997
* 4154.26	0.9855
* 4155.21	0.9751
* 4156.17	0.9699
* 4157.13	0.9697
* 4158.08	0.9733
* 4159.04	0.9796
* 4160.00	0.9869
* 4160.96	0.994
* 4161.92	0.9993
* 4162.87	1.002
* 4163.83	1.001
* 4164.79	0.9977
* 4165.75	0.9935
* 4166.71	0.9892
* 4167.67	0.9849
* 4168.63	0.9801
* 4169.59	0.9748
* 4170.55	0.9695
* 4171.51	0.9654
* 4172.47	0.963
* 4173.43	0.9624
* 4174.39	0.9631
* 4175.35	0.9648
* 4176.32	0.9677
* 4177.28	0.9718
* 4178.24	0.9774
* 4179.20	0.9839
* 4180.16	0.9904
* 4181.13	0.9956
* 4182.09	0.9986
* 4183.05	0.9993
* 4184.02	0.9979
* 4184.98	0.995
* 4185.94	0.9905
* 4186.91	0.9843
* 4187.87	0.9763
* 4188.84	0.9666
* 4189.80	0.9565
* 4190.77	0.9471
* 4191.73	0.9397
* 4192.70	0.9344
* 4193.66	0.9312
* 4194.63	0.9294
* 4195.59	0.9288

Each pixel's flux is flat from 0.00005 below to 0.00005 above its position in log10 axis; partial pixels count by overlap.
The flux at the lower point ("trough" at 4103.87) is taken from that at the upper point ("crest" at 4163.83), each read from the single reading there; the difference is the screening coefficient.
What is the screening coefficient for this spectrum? 0.29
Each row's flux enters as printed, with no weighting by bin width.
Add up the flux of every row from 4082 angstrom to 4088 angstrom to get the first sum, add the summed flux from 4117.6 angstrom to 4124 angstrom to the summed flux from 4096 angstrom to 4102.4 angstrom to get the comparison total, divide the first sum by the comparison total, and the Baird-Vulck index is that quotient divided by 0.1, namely 6.0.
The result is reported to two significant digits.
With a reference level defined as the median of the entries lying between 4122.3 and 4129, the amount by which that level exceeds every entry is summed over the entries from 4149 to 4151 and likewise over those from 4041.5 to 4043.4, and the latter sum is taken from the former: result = -0.24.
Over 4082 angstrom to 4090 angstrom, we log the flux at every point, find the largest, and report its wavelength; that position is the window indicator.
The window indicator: 4082.19 angstrom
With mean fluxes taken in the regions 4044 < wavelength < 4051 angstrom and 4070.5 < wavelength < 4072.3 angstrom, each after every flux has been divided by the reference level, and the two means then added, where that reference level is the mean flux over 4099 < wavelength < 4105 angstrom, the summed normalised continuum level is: 2.61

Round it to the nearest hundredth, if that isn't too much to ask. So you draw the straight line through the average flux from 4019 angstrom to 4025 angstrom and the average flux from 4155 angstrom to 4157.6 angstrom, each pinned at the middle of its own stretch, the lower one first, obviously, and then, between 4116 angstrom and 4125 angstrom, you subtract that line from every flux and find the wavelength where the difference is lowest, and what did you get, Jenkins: 4116.17 angstrom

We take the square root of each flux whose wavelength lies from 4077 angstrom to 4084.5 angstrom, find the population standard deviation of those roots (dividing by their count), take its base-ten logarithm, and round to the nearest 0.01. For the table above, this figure -2.41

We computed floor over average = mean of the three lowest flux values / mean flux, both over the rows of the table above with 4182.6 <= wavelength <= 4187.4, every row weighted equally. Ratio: 0.997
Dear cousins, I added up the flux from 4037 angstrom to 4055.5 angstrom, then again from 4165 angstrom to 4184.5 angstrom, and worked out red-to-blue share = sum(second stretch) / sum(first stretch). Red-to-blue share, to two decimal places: 1.02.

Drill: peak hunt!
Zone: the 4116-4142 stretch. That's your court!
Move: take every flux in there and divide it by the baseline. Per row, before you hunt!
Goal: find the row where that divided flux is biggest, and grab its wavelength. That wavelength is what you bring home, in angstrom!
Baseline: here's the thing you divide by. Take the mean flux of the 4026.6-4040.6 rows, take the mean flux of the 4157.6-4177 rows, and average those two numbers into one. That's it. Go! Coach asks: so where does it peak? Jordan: 4126.61 angstrom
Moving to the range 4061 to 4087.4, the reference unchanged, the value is 4061.56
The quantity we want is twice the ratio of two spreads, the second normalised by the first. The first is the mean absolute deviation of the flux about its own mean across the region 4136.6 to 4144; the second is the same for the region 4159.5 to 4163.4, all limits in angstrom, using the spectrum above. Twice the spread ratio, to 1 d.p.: 2.8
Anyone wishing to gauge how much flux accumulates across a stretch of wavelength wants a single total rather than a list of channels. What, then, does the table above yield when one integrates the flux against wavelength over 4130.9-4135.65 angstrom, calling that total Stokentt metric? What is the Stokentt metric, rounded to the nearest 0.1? 4.4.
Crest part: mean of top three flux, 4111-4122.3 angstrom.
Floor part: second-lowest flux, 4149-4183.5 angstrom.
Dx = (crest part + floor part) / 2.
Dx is 0.92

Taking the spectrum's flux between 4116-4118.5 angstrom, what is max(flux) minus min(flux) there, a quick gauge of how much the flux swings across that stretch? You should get 0.022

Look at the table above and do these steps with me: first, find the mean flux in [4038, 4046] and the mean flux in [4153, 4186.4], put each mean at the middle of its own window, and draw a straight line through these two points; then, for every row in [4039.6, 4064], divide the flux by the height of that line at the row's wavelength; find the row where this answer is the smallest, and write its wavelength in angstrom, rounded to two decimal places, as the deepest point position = 4043.83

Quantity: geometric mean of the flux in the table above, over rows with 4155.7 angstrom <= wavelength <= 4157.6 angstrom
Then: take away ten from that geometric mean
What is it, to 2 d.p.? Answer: -9.03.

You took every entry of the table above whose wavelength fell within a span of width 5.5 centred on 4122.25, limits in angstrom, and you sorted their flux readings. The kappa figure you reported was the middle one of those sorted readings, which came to 0.917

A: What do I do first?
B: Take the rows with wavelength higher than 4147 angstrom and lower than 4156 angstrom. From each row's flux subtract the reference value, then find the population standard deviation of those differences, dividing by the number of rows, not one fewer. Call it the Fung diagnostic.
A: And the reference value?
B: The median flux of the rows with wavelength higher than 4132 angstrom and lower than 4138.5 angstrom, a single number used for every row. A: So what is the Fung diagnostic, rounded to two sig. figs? 0.019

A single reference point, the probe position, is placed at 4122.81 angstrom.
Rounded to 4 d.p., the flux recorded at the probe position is 0.9297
